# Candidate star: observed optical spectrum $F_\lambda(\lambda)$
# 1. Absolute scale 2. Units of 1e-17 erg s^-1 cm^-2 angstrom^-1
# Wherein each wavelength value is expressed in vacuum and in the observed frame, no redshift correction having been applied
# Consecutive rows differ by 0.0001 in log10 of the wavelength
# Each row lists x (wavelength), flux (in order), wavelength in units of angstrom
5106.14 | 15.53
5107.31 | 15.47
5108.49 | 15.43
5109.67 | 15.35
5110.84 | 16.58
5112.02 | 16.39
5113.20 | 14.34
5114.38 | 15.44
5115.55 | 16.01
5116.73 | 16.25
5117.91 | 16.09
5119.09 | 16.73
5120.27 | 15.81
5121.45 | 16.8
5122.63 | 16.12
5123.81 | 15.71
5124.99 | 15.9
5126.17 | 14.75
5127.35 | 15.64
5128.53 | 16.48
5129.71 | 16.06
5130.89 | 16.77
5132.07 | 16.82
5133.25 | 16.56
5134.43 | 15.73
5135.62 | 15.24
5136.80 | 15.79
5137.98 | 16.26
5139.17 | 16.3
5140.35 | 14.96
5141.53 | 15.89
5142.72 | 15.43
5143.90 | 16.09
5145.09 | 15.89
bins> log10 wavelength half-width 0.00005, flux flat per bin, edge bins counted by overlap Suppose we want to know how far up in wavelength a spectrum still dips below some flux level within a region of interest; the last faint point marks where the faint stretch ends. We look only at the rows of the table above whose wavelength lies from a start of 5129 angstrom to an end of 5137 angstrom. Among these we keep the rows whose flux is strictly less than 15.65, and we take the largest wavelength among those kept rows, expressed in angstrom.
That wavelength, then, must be 5135.62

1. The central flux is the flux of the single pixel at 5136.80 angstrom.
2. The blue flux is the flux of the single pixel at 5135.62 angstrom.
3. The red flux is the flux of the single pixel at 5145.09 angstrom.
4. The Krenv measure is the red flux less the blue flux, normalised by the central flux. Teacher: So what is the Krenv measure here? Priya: 0.041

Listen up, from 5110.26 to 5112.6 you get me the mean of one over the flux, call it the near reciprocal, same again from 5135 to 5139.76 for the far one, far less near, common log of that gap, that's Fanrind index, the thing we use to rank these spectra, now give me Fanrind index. -2.64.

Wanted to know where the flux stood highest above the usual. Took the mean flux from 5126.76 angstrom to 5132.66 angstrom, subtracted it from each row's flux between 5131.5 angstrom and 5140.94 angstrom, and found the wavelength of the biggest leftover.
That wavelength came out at 5132.07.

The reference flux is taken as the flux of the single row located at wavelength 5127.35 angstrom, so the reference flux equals 15.64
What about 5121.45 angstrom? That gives 16.8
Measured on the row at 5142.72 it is 15.43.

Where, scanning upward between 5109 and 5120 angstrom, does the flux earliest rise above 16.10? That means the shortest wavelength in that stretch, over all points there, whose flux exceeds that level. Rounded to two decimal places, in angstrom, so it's 5110.84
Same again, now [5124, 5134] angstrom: 5128.53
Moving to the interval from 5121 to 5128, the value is 5121.45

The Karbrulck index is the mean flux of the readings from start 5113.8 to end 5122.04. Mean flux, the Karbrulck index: 16.2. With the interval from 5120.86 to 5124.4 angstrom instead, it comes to 16.2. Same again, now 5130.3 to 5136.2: 16.2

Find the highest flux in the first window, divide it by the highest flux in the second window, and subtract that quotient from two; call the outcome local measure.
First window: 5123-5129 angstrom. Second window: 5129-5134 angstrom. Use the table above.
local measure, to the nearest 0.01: 1.02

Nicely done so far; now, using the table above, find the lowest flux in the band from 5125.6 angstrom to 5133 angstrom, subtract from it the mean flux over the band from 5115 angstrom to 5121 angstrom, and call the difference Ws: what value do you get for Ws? -1.4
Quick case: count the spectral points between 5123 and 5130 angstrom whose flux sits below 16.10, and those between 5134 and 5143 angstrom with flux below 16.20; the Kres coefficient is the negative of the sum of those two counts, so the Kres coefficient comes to -11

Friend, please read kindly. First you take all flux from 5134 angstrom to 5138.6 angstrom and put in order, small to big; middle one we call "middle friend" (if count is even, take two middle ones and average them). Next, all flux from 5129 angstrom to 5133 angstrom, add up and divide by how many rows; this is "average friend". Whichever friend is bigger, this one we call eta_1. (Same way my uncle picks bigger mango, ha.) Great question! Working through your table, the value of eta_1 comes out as 16.6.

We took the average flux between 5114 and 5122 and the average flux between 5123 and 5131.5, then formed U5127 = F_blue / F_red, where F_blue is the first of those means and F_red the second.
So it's 1.016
